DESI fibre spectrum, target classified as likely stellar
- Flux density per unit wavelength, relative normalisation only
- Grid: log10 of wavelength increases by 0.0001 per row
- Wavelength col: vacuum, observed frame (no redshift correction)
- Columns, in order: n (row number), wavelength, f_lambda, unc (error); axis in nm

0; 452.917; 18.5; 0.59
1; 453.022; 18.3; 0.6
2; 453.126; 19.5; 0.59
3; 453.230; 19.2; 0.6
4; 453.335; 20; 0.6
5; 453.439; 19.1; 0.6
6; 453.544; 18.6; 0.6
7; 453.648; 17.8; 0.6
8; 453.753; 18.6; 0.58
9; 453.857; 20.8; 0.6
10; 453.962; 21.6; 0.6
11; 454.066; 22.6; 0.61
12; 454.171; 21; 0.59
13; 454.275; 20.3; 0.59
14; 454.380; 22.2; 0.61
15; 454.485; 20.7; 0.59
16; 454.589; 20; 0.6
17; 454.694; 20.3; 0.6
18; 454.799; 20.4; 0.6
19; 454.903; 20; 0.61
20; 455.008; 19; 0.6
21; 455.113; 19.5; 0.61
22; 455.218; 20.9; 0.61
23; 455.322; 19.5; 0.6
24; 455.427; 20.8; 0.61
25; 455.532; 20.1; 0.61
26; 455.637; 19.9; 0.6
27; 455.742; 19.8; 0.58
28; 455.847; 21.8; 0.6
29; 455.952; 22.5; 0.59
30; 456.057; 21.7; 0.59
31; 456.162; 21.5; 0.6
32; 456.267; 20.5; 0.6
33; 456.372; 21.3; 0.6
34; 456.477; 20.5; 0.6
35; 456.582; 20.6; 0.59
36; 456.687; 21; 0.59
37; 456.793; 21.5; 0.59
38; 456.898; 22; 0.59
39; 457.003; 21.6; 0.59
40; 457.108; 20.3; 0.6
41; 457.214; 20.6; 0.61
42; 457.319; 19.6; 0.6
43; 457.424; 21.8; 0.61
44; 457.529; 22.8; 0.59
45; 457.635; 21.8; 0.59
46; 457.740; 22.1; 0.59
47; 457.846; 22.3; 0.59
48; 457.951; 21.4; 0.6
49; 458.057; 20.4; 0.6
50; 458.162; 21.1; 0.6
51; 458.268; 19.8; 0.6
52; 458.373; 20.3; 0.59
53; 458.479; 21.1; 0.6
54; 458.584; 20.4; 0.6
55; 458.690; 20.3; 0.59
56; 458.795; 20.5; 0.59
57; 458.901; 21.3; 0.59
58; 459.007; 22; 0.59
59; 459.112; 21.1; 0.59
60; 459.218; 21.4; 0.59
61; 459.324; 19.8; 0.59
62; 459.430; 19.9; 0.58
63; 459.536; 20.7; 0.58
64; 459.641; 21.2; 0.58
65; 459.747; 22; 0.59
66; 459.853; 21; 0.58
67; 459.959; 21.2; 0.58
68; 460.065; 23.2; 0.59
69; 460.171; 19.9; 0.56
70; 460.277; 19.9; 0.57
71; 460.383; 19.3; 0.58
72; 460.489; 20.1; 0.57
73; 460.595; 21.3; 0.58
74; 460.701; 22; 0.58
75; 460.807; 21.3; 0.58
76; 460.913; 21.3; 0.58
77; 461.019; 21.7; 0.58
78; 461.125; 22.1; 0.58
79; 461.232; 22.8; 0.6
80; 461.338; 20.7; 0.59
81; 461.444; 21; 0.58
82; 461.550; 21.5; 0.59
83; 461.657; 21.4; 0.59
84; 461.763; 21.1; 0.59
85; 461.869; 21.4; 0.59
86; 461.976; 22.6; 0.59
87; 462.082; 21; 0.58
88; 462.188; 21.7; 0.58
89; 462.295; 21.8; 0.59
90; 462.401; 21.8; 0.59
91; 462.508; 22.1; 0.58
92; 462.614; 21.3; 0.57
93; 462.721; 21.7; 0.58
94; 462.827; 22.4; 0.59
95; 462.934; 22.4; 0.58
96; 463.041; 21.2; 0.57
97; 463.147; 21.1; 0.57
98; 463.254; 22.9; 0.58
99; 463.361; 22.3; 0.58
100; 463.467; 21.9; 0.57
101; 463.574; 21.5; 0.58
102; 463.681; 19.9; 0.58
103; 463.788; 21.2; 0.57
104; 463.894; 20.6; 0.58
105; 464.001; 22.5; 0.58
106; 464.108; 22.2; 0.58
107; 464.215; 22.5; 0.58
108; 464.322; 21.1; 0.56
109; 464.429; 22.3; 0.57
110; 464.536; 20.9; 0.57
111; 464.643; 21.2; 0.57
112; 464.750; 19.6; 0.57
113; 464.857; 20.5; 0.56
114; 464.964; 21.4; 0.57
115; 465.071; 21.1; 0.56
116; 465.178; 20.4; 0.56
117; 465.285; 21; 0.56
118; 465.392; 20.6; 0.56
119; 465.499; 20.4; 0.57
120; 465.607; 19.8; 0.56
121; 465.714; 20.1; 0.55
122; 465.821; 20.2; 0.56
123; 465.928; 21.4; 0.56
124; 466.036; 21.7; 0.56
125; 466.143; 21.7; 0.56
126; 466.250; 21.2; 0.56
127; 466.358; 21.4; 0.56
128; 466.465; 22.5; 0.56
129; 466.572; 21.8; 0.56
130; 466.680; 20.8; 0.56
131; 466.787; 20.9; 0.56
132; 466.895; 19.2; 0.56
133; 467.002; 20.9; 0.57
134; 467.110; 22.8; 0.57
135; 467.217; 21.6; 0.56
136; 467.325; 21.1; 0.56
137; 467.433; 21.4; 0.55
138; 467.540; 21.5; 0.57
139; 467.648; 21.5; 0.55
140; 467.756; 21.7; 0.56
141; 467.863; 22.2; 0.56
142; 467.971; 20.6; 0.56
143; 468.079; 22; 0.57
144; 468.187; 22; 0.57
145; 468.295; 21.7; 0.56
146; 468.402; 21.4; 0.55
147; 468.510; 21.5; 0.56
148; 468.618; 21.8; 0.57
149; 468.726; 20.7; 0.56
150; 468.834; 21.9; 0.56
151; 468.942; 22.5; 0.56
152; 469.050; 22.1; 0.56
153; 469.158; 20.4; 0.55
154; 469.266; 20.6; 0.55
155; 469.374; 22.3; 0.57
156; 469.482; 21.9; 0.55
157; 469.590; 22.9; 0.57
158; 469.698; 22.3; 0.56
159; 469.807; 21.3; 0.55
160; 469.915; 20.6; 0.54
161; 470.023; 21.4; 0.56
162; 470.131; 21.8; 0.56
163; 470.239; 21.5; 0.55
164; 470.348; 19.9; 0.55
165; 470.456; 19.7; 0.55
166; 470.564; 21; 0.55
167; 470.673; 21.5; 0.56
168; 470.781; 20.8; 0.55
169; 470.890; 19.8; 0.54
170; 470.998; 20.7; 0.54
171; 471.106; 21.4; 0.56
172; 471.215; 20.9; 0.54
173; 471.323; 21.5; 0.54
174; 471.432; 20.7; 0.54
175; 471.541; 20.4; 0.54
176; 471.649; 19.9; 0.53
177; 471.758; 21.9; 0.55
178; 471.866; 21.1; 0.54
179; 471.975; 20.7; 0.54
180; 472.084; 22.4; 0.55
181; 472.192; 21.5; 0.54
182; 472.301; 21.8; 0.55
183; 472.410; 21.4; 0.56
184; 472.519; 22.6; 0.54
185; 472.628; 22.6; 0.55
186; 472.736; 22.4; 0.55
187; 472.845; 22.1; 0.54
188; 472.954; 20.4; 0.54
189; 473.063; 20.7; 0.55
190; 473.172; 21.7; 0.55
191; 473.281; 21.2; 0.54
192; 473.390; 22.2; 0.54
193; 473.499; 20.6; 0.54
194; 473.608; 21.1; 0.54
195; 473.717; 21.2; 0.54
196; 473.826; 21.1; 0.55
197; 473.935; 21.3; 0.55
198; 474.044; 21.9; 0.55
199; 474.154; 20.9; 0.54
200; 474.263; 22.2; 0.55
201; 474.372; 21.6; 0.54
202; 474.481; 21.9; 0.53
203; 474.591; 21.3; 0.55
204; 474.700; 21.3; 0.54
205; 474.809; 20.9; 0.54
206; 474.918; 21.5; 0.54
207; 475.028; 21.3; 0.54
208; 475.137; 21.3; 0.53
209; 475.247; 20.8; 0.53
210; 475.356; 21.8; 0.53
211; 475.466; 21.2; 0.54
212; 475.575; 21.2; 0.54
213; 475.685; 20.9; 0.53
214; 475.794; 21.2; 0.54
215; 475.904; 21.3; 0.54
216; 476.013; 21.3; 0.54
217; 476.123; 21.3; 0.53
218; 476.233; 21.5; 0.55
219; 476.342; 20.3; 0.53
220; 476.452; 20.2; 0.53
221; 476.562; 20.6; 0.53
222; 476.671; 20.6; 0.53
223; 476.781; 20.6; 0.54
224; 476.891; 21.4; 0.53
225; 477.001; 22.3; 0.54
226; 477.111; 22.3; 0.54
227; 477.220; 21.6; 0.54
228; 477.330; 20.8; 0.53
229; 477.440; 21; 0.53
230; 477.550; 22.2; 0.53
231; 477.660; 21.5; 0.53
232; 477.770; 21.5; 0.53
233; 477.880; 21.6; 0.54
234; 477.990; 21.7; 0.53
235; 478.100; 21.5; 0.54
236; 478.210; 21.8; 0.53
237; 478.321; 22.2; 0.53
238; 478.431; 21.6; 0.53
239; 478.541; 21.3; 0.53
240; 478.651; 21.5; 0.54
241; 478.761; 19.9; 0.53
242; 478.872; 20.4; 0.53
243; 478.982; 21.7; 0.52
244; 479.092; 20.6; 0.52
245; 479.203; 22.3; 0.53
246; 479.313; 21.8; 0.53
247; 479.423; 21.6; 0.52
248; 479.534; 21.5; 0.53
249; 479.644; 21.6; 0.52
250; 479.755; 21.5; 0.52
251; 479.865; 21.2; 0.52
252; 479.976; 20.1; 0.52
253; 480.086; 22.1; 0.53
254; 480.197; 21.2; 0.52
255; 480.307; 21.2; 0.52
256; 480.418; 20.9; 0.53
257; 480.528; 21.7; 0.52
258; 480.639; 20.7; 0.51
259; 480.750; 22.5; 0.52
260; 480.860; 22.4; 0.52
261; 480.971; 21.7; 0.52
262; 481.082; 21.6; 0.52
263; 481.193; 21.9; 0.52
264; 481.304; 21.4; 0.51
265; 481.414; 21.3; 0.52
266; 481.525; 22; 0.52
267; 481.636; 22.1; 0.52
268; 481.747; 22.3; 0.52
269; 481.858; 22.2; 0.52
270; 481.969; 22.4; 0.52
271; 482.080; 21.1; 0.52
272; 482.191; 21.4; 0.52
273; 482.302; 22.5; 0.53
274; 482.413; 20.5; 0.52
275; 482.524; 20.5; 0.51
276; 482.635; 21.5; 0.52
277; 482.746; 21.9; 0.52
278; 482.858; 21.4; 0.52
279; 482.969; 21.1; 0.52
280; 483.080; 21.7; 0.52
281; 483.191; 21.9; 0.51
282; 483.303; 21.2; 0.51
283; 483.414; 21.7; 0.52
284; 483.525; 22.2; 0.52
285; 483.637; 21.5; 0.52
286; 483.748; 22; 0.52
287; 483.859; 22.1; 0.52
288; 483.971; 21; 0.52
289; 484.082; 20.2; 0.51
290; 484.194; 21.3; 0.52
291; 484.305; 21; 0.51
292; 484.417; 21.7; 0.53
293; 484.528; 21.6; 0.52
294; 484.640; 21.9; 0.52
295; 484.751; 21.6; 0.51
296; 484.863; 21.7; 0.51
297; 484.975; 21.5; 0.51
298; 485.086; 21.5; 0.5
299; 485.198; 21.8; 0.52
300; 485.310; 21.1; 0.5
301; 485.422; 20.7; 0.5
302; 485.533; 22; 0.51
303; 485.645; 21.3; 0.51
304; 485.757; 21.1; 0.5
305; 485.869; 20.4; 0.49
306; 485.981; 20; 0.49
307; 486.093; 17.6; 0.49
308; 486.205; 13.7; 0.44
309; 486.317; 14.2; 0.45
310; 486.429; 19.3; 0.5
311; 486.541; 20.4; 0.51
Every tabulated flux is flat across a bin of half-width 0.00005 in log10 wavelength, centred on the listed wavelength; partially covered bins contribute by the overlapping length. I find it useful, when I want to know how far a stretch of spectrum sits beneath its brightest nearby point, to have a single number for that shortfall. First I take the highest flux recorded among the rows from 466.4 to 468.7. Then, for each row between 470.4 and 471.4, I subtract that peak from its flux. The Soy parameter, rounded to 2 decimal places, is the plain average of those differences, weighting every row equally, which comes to -1.99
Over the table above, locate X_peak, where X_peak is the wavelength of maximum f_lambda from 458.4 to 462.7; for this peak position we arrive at 460.065 nm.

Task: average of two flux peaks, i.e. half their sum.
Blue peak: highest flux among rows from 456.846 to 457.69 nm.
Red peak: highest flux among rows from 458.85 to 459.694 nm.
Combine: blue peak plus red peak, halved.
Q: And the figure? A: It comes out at 22.4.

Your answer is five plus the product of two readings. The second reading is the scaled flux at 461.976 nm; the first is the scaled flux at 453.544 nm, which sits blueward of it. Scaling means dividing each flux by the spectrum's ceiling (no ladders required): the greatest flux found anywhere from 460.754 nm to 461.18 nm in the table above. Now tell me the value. 5.86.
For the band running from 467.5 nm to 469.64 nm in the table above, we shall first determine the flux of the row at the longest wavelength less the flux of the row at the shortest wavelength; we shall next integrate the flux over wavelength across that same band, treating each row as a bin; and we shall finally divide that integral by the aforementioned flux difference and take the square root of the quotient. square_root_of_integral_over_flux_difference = 5.8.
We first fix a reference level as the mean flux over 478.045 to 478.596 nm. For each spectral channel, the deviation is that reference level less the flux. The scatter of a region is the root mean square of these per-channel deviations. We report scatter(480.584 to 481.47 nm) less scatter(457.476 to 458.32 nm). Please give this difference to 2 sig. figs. -0.41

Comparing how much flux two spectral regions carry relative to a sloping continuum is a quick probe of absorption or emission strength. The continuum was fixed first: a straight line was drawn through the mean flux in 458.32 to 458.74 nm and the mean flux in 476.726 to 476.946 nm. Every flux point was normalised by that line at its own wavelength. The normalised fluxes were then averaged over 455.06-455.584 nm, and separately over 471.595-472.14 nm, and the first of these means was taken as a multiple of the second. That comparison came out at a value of 0.97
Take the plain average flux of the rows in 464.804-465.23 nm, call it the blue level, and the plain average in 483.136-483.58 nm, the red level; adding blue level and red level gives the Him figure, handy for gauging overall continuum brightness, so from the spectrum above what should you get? 42.6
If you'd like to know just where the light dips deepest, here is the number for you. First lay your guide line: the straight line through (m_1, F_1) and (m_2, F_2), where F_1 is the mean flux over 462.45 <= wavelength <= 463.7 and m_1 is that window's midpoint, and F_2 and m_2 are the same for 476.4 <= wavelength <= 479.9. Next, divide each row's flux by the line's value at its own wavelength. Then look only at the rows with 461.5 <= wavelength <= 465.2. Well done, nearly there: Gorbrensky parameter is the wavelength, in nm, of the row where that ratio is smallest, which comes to 464.750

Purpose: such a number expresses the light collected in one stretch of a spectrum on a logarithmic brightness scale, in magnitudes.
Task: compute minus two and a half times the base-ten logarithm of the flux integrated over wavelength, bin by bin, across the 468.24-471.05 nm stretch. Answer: -4.44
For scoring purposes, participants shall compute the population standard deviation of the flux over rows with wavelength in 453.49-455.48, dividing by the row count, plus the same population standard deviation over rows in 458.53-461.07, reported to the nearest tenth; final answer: 2.1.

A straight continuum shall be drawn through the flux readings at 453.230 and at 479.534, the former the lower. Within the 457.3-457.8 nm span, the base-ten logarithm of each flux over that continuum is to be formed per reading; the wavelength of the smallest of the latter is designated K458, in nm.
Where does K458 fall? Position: 457.319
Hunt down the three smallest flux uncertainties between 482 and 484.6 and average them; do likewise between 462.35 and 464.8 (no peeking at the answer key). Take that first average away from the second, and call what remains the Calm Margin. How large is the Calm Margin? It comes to 0.057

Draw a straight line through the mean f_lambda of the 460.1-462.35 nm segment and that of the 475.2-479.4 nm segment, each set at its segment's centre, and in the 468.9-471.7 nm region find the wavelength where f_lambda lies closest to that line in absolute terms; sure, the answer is 469.807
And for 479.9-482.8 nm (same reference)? 481.414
